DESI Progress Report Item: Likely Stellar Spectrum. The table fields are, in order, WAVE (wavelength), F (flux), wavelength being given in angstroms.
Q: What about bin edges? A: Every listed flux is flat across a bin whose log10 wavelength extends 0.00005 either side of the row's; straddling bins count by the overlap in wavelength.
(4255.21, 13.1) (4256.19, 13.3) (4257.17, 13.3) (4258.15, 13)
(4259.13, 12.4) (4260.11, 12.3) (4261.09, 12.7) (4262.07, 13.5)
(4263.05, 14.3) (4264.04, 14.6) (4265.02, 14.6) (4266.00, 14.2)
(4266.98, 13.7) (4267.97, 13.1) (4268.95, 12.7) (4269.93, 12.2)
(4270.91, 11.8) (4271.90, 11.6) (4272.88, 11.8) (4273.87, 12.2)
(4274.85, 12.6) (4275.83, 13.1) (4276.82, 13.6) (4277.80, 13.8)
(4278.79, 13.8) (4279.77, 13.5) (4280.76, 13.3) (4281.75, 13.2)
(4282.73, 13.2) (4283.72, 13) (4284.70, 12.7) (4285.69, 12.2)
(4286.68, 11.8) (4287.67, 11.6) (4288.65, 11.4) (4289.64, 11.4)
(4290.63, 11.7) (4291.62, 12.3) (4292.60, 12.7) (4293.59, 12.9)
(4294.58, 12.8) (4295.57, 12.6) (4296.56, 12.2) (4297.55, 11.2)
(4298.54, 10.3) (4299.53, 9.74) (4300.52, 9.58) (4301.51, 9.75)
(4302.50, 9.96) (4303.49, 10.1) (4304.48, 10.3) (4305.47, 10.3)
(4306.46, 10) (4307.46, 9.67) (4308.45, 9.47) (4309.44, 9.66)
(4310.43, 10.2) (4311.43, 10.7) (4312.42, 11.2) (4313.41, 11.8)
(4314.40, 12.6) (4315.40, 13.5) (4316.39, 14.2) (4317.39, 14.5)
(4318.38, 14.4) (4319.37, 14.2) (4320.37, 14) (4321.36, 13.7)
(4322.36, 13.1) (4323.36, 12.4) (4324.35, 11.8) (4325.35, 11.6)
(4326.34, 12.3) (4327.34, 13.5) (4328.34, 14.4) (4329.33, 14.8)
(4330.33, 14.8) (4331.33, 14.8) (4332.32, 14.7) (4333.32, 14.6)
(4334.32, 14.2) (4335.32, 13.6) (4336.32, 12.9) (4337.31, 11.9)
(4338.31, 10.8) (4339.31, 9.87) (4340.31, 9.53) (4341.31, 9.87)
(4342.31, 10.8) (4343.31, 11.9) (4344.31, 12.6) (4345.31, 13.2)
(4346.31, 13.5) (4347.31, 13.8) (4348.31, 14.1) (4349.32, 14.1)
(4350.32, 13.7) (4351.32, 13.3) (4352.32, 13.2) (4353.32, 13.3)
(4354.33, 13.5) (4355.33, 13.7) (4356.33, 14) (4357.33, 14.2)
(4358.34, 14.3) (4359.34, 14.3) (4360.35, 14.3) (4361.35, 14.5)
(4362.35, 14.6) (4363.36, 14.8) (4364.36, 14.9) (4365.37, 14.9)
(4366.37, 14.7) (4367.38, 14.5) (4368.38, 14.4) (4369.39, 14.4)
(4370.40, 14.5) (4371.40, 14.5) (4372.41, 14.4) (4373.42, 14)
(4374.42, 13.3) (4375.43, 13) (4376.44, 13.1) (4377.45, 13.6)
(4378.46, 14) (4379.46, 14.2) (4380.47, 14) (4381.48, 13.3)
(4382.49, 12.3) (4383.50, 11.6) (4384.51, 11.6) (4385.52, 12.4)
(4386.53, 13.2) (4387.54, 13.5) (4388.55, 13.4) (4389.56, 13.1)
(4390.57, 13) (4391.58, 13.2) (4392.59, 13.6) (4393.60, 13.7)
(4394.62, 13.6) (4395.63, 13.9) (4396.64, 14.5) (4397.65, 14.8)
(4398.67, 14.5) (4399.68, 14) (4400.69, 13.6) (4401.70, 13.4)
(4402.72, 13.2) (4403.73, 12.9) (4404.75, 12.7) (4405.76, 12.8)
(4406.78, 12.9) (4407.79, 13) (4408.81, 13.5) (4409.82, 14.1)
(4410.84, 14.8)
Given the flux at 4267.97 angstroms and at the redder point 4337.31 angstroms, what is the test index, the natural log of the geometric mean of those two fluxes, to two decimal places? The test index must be 2.52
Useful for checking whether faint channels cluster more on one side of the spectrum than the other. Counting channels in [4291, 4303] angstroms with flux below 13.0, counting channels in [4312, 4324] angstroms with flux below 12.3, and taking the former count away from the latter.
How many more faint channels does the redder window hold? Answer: -10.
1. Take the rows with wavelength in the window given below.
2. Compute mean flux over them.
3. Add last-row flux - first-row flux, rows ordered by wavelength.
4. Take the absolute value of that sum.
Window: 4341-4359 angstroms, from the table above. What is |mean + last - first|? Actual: 18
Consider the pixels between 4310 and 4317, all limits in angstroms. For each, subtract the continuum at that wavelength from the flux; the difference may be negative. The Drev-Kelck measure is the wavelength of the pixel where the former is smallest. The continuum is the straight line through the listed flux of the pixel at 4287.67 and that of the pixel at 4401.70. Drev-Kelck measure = 4310.43 angstroms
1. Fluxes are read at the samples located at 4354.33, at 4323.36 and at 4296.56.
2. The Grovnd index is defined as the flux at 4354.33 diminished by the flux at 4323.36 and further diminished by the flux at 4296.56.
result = -11.1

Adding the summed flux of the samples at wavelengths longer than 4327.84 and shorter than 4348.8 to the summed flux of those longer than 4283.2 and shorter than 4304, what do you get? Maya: 513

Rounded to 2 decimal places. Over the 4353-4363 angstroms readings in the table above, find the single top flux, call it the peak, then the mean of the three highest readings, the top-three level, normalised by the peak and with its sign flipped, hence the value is -0.99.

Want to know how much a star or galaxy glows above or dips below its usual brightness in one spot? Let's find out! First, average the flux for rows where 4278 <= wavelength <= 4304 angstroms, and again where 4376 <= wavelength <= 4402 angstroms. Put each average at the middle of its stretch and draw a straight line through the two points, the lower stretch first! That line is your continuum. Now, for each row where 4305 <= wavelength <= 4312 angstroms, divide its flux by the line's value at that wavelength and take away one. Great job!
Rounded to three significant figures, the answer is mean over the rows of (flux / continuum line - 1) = -0.177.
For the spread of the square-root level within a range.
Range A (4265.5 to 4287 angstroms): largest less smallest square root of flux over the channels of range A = 0.36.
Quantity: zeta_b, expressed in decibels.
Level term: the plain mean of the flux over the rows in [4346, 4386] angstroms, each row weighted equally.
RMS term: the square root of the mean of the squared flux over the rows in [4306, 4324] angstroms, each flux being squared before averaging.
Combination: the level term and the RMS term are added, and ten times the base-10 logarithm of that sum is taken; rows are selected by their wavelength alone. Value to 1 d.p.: 14.2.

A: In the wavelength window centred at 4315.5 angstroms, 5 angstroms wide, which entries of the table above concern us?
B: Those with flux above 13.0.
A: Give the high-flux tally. 3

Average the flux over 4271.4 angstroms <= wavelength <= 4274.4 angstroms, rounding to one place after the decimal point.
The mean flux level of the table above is 11.9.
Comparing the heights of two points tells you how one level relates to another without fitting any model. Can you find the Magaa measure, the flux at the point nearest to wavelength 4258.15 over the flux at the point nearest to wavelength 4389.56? 0.99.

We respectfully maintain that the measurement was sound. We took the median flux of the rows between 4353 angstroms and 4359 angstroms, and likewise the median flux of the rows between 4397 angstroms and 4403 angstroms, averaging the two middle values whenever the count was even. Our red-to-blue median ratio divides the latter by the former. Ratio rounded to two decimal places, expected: 1.00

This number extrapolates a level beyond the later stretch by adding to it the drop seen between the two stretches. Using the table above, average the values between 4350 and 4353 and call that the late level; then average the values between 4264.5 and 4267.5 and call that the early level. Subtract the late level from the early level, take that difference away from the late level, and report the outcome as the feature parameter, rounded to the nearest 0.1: 12.6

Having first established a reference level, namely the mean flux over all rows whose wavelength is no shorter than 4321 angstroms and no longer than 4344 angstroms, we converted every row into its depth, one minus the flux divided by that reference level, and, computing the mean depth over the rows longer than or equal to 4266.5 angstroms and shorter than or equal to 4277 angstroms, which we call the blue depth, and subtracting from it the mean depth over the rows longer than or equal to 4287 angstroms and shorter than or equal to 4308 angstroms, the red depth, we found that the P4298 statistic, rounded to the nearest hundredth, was -0.12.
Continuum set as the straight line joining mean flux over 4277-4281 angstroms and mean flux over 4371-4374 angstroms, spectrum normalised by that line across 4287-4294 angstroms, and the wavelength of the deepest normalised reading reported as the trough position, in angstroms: 4289.64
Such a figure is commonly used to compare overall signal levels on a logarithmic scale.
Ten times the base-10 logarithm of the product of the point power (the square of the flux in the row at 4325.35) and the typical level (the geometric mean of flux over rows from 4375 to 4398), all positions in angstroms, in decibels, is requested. 32.5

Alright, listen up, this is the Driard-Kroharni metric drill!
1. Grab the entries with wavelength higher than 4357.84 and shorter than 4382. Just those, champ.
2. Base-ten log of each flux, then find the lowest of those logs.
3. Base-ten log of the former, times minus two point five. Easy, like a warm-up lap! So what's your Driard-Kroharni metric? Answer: -0.12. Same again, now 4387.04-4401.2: -0.12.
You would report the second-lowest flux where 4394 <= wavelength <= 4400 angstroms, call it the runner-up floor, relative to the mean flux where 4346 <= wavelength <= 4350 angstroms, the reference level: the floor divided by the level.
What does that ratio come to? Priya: 1.00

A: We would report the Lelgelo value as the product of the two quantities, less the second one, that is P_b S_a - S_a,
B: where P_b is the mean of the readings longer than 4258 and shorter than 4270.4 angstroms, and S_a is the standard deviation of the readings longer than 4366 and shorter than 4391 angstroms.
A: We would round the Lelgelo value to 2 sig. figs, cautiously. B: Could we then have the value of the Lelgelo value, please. 11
